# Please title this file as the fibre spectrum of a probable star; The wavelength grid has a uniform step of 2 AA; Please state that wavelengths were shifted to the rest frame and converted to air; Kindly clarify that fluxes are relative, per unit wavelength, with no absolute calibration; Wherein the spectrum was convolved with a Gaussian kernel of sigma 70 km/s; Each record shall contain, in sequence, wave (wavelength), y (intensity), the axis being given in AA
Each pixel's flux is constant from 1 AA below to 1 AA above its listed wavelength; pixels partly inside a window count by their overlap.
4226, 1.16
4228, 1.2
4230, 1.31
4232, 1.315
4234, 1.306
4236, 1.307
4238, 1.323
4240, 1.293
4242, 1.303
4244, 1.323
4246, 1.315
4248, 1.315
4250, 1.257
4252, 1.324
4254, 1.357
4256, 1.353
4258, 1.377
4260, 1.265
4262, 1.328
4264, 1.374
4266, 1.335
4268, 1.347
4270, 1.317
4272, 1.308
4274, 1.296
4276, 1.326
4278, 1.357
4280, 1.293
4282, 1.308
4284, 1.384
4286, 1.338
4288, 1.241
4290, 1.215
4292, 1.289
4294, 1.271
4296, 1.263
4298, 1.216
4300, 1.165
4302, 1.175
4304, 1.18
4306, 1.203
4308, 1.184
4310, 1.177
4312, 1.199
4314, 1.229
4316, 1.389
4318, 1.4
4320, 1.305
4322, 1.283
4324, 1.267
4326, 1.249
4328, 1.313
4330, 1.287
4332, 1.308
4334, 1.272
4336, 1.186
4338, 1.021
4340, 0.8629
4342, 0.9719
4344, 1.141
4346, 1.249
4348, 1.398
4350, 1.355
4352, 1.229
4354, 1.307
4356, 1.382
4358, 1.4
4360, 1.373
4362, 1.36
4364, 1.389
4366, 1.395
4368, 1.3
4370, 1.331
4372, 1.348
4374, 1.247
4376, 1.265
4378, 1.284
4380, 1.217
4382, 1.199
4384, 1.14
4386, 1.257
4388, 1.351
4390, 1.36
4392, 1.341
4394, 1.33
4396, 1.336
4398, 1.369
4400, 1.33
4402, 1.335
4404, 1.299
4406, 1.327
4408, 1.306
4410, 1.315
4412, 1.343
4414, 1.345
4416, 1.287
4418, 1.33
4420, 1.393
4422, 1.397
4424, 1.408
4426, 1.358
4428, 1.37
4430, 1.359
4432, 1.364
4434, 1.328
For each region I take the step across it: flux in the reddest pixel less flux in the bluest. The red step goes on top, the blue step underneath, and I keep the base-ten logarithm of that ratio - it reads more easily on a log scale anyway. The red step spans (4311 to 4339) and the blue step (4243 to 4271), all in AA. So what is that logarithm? 1.5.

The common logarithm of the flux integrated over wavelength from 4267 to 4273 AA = 0.90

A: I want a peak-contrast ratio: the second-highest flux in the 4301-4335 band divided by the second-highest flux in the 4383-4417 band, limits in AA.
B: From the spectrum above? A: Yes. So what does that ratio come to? 1.02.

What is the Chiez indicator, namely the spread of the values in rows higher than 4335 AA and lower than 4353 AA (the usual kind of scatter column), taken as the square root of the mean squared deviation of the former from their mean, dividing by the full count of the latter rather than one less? 0.167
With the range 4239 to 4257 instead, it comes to 0.029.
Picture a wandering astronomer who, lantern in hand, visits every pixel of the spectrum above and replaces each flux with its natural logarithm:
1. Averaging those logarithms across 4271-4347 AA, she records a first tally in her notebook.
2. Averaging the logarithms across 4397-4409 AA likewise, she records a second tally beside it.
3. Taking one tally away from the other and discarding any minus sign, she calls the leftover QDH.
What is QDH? 0.072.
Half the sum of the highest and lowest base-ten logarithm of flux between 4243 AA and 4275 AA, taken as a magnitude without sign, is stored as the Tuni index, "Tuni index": 0.119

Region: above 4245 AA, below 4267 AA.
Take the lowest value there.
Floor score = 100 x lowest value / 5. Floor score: 25.1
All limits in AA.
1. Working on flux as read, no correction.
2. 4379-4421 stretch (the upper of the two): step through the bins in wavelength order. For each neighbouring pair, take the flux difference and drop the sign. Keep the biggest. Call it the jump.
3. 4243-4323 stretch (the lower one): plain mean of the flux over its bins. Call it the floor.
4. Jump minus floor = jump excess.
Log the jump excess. -1.17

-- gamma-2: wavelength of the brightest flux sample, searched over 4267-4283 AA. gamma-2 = 4278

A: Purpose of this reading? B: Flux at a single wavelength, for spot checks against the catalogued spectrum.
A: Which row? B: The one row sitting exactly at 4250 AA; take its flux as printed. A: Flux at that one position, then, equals 1.257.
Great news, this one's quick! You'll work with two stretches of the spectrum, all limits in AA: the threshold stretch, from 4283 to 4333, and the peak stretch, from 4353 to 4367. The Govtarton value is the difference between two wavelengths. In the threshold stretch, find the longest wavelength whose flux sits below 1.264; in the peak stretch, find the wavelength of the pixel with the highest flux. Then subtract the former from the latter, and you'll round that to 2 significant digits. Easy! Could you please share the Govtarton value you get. 32 AA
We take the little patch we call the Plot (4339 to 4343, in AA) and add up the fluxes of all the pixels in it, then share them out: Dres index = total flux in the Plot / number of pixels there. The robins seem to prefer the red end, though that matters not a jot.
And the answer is 0.92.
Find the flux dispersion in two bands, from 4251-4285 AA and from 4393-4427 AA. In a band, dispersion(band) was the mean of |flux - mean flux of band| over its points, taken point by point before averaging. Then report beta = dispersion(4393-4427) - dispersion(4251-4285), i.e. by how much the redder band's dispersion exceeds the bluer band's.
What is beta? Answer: 0.00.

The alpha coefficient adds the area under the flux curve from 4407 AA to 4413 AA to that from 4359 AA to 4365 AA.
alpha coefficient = 16.2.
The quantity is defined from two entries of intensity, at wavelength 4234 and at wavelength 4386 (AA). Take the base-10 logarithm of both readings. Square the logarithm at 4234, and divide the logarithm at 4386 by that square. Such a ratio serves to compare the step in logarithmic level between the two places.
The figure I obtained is 7.4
